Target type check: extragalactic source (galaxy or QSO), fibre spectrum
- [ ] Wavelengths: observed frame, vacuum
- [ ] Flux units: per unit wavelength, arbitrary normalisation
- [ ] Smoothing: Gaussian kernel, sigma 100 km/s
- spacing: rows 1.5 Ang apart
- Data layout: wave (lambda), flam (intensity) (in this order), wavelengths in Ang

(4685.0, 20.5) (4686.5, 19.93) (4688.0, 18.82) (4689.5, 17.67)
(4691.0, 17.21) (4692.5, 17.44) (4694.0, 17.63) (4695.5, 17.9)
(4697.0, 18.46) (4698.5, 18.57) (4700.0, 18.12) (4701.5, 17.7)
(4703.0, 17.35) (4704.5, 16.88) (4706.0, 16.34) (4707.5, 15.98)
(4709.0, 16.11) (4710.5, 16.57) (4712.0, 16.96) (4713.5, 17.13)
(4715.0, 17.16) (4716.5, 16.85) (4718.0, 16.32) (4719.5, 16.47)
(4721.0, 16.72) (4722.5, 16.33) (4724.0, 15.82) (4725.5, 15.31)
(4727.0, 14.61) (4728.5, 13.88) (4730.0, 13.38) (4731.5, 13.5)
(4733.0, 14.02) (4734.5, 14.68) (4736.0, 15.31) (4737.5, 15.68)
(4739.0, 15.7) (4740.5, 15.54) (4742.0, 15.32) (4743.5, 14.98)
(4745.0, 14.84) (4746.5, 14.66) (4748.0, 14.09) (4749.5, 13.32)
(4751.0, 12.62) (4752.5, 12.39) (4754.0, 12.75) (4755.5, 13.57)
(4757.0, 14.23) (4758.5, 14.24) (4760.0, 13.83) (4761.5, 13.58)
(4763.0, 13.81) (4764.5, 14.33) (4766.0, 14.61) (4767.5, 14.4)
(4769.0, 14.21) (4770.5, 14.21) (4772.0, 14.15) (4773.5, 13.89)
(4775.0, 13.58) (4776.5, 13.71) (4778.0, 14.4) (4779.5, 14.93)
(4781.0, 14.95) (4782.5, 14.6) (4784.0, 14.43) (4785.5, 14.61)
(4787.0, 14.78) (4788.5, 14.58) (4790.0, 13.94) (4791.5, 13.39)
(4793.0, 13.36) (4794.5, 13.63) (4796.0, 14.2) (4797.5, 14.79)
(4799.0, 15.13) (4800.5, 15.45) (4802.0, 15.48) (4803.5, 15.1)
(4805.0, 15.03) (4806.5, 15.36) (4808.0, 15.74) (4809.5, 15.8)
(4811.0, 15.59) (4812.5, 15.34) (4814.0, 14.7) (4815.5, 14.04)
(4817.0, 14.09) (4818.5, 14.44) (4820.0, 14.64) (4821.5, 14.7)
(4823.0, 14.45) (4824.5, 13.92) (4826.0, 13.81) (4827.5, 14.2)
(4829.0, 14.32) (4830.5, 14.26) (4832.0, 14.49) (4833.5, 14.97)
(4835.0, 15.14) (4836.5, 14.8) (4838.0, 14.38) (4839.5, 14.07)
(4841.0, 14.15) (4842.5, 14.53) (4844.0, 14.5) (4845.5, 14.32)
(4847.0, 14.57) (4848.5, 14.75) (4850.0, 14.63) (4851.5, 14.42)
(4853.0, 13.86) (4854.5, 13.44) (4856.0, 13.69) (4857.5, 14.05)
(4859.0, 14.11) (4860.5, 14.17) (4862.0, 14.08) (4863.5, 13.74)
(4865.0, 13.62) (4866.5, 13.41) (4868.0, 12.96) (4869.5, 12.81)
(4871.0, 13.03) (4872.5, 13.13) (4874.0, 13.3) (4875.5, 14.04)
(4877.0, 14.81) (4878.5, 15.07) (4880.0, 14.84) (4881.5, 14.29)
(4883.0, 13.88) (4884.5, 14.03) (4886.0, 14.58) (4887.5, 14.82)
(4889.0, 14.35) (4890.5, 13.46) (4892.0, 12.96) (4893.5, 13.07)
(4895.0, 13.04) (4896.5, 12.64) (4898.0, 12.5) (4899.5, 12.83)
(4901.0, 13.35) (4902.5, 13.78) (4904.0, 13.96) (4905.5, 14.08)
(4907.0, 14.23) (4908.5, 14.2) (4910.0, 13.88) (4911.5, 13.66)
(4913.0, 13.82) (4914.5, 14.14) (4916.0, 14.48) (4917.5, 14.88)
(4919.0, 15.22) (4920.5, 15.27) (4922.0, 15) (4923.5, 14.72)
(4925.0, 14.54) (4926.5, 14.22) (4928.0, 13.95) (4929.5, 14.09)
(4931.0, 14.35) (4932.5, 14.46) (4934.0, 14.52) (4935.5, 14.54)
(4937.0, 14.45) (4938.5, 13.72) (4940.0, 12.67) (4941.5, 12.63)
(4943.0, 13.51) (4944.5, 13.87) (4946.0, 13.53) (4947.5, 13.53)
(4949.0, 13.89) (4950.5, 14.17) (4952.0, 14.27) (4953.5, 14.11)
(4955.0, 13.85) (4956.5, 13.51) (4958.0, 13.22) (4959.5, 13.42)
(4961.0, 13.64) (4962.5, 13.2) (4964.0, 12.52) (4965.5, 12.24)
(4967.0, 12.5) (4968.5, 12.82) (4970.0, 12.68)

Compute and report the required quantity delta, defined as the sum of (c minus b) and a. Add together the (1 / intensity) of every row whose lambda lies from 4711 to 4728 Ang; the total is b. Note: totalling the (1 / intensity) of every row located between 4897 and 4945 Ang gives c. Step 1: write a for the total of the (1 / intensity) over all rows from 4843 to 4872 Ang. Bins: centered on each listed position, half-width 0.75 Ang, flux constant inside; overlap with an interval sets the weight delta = 3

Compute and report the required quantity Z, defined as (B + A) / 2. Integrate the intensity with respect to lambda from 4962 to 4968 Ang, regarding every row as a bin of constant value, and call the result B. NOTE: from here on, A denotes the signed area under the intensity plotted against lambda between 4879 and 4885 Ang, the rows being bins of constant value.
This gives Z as 81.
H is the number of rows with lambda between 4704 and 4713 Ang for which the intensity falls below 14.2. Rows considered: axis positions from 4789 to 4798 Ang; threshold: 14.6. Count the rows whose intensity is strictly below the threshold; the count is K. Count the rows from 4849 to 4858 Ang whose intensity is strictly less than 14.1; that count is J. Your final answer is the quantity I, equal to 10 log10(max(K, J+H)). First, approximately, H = 0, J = 4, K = 5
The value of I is 7.0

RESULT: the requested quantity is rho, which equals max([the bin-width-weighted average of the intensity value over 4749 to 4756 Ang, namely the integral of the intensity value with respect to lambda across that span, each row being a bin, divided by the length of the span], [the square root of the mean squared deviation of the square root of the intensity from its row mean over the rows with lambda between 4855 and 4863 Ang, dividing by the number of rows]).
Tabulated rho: 12.9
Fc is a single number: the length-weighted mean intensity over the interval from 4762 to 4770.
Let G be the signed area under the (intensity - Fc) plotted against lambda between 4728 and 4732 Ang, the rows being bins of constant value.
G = -3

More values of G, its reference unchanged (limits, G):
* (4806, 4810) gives 6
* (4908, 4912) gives -1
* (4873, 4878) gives -1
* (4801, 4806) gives 5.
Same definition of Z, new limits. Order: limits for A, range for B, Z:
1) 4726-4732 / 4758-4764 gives 83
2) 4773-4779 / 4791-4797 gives 83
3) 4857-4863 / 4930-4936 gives 86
